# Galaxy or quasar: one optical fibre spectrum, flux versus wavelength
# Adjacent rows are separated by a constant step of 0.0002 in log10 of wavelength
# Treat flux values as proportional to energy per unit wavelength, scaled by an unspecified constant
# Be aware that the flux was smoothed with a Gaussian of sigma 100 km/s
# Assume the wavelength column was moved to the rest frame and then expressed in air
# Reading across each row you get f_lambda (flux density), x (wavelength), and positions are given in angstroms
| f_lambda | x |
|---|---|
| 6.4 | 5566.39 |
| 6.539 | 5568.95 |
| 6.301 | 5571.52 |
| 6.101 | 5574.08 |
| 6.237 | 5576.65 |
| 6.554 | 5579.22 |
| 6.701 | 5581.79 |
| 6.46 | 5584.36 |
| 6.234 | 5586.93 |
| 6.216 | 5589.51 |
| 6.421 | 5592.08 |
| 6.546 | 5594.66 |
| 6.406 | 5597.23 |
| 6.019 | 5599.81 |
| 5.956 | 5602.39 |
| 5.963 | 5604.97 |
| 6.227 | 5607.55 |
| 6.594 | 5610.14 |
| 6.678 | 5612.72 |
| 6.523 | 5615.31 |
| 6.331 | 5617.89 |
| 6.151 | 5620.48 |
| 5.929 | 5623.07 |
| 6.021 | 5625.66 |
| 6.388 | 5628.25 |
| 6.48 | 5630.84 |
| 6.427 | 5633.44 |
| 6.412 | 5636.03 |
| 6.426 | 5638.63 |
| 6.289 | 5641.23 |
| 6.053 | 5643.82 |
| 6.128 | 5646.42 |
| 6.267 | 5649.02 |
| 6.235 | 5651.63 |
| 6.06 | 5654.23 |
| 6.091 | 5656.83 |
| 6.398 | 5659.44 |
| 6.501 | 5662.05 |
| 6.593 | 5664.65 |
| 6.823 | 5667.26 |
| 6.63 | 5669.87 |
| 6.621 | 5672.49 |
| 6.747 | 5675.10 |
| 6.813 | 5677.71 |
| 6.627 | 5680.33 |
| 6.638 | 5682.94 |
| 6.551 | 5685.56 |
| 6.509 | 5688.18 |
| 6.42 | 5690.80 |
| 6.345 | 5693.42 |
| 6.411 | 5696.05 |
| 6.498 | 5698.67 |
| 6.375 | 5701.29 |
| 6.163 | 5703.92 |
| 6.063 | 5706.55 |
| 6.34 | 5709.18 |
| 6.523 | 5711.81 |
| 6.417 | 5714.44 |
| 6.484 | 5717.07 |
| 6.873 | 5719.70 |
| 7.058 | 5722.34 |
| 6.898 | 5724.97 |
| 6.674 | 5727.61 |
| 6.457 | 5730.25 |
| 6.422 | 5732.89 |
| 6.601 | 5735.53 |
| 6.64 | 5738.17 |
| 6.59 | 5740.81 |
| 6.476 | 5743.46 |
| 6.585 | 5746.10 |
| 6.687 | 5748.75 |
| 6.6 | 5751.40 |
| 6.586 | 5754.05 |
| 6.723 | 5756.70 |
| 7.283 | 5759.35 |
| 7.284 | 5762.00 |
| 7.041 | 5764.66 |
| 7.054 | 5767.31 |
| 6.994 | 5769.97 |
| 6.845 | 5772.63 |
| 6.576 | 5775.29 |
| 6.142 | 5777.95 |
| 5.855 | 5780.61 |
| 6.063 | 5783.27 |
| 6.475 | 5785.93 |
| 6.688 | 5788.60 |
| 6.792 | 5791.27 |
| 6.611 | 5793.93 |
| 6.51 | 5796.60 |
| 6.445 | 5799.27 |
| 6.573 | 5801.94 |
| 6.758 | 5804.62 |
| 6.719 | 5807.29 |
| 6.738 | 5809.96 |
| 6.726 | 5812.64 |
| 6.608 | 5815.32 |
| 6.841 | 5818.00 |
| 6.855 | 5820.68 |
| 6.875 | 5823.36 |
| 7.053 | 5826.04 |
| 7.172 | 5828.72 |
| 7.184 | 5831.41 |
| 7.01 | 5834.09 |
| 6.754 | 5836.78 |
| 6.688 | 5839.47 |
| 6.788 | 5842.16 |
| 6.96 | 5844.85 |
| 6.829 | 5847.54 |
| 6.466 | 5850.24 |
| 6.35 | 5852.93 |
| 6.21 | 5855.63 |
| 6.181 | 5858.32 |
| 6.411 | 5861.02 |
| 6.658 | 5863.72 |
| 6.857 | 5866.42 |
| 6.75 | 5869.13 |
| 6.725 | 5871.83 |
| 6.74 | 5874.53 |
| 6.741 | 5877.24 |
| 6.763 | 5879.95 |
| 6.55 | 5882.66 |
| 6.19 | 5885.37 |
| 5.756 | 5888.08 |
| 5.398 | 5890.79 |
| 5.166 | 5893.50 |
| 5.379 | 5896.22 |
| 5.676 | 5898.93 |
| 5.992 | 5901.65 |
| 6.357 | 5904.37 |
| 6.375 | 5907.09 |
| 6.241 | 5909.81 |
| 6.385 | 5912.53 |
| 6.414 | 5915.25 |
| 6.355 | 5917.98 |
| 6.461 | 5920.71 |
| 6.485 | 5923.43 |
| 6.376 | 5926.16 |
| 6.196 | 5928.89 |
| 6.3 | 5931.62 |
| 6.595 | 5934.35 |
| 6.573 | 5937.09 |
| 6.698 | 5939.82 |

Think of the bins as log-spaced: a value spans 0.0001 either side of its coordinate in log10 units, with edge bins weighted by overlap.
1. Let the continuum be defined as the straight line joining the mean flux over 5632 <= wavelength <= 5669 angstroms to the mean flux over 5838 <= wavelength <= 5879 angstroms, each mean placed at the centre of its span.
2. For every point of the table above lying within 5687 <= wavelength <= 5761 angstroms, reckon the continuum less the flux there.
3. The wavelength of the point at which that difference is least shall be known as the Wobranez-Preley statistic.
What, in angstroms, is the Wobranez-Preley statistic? 5759.35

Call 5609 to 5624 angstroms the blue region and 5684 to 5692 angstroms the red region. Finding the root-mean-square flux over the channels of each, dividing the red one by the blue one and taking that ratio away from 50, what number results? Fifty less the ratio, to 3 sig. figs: 49.0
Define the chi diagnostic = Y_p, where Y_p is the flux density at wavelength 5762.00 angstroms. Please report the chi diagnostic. 7.284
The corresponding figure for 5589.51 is 6.216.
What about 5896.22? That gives 5.379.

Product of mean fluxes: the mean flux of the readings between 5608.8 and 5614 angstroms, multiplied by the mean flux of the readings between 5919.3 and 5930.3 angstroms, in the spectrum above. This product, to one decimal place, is 42.3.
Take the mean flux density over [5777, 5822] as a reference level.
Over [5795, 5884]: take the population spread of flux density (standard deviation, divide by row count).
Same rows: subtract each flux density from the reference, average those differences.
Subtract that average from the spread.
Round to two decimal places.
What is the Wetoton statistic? 0.39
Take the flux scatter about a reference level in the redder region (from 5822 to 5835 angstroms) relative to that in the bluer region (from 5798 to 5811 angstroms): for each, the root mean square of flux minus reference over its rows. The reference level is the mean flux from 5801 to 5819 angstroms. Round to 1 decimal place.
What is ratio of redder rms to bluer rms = 2.7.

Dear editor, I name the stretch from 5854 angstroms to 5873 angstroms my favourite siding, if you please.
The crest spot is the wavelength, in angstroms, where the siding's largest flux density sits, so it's 5866.42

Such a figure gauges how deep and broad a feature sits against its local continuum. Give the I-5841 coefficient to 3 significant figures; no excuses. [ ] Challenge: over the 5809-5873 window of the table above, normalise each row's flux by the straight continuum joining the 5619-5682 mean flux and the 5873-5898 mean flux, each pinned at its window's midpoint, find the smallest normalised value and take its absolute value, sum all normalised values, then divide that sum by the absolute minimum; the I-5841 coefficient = 26.1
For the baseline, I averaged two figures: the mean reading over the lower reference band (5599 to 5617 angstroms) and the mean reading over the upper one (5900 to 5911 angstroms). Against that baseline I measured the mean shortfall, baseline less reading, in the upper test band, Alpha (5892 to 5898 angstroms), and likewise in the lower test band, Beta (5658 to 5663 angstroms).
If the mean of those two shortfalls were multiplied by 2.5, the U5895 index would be 1.0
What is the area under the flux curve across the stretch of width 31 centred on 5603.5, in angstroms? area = 196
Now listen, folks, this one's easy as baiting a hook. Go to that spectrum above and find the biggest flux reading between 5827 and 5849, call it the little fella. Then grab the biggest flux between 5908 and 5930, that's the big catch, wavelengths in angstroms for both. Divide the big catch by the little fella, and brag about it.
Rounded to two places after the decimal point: 0.90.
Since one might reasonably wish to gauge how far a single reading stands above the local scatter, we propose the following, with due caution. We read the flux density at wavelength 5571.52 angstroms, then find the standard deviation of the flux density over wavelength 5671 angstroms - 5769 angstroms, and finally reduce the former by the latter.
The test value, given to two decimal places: 6.03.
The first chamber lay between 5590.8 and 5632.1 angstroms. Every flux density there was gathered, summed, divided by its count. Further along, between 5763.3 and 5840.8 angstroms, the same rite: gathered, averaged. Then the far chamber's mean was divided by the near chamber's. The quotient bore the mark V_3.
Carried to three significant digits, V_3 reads 1.07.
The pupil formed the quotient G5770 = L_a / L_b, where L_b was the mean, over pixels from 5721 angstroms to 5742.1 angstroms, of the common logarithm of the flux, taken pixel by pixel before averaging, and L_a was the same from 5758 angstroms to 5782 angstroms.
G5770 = 1.01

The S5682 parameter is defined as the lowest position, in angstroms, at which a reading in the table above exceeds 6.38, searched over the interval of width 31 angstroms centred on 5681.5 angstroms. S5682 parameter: 5667.26 angstroms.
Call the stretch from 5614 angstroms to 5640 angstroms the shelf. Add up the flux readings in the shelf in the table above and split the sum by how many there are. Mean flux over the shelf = 6.31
